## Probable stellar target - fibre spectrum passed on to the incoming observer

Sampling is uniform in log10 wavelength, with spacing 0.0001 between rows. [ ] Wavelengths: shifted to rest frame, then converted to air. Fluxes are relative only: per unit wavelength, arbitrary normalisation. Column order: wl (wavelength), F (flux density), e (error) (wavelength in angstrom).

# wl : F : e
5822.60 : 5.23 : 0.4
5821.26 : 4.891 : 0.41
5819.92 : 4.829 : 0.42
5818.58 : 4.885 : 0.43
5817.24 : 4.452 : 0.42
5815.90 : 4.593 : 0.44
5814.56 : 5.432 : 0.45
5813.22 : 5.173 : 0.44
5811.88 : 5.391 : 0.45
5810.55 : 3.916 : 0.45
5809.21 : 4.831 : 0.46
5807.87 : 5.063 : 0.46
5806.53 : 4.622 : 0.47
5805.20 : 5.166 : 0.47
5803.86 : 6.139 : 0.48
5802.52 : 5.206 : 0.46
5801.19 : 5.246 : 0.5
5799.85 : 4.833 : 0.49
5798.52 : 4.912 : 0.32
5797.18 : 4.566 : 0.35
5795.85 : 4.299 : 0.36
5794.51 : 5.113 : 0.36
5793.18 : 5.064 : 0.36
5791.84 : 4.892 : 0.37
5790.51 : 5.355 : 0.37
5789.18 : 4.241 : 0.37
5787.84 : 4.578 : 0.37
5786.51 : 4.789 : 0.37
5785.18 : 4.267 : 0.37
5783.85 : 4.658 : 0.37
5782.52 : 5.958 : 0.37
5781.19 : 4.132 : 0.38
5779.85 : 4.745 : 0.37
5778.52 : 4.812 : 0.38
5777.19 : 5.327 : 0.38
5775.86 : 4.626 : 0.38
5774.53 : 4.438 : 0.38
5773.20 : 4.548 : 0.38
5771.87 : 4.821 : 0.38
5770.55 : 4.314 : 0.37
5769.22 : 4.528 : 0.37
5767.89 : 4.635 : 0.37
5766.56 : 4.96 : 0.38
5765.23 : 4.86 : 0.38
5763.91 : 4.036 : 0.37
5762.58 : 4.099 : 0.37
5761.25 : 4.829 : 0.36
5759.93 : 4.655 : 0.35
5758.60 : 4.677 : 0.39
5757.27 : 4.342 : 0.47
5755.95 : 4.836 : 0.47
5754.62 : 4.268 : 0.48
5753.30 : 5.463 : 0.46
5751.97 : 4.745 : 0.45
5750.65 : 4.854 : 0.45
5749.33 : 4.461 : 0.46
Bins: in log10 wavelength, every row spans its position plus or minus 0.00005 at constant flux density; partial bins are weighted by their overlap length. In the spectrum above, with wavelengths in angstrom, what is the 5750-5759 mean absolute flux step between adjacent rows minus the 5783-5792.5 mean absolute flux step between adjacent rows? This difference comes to 0.06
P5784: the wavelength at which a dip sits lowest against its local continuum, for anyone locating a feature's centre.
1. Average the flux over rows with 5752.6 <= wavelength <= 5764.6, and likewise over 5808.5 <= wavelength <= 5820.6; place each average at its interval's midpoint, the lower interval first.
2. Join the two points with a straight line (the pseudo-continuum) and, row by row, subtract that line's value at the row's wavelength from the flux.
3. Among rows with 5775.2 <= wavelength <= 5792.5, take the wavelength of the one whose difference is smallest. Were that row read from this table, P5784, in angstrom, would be 5781.19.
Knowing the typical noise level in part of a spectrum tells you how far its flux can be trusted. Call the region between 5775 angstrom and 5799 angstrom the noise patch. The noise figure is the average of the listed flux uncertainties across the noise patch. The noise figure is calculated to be 0.367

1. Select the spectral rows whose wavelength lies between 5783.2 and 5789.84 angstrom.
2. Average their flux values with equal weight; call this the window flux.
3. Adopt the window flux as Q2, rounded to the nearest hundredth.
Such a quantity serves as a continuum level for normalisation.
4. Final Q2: 4.51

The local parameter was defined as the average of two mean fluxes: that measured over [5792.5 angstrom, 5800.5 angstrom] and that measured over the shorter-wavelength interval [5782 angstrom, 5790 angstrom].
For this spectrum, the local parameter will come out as 4.77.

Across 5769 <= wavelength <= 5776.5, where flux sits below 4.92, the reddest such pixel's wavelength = 5775.86 angstrom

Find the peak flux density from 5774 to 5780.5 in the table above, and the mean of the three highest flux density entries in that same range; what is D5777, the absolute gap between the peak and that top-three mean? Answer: 0.4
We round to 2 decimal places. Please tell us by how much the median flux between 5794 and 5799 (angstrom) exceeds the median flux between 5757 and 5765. 0.24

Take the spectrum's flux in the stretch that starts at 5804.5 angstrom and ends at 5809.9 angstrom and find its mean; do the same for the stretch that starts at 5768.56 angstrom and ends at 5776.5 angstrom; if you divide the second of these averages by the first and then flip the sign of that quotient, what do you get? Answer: -0.92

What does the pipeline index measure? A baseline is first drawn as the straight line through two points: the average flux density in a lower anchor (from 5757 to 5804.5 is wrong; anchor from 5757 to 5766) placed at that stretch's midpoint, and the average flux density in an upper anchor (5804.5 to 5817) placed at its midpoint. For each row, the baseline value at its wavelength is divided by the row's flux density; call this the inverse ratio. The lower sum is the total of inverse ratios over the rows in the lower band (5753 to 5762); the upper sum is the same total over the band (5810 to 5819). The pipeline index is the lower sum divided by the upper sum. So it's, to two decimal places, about 0.92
